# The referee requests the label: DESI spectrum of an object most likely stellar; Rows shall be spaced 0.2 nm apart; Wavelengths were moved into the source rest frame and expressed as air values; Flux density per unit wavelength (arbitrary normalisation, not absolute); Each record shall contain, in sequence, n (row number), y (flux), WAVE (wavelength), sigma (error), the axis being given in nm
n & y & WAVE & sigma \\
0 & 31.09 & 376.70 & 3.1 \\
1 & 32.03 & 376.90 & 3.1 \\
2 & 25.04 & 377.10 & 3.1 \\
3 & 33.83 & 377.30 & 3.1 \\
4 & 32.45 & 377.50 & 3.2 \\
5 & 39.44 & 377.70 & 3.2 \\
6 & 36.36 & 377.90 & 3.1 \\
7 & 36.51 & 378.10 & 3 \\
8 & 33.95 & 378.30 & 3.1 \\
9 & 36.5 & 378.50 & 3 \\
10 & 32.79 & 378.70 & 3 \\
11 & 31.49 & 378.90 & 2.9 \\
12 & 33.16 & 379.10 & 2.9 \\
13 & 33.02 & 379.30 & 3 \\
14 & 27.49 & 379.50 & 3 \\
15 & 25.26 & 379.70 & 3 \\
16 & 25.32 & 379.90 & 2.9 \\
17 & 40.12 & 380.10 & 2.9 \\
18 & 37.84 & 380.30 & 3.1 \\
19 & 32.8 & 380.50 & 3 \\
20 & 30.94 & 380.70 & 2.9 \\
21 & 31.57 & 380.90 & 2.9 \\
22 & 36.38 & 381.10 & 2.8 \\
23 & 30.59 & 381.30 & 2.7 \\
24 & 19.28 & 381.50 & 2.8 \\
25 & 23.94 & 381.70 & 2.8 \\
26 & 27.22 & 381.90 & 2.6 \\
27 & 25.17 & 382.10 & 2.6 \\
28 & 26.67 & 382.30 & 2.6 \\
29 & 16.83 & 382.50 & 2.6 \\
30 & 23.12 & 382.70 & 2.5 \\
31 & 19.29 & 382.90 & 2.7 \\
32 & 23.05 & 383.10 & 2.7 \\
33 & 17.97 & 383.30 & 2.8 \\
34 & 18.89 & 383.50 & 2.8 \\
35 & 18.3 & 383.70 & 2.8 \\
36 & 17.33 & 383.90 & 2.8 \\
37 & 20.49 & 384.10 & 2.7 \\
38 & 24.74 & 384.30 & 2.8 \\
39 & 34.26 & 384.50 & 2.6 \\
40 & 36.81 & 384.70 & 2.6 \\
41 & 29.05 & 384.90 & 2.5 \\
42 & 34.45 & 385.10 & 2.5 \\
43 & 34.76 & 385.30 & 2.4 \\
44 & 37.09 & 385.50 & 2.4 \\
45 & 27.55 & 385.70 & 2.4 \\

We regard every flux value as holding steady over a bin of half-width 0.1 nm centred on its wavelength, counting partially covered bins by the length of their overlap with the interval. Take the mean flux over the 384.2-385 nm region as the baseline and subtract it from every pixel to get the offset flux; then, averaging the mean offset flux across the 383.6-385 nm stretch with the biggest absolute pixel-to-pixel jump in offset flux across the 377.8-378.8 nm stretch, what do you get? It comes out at -0.8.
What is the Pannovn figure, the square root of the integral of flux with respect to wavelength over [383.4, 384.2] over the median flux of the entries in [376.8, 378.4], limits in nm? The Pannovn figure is 0.67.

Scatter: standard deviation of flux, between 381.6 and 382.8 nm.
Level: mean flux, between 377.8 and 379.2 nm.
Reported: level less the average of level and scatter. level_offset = 15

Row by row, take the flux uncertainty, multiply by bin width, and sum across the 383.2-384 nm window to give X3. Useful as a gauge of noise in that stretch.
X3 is 2.24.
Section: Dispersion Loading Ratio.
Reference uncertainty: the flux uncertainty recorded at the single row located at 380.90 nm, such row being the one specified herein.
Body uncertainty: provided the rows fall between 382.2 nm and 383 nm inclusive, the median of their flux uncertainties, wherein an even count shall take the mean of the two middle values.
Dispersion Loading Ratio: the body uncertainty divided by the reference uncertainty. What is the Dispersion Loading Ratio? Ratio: 0.897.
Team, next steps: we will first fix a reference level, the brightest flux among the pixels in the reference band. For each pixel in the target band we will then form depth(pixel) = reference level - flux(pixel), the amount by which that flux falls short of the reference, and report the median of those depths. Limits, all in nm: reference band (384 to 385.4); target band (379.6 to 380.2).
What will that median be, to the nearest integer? 11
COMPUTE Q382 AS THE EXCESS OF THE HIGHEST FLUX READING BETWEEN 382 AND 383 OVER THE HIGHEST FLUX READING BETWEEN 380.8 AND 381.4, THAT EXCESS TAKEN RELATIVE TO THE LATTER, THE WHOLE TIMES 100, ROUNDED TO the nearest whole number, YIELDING -27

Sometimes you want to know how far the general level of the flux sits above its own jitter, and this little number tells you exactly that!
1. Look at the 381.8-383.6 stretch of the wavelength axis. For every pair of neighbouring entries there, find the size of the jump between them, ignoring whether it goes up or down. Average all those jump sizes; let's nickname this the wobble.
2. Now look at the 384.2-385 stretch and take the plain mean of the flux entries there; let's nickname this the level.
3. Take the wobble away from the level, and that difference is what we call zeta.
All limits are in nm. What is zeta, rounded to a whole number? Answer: 27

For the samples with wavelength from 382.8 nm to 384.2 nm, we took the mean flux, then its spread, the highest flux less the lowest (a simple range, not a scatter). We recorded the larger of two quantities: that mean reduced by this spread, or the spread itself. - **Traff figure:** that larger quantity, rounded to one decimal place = 13.6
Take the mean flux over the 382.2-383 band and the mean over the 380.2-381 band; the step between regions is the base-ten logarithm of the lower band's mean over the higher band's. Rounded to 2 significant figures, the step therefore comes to 0.19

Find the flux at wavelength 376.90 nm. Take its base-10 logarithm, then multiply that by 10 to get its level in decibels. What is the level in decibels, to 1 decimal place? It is 15.1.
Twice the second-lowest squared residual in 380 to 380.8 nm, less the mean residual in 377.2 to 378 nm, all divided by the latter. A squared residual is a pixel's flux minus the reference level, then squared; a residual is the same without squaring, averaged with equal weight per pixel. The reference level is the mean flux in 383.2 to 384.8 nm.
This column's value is 13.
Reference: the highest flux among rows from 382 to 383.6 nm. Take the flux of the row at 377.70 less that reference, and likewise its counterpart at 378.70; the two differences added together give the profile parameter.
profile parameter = 19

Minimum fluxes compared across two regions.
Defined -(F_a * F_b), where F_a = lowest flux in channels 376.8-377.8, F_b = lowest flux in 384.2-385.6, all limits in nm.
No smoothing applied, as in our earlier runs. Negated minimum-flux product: -619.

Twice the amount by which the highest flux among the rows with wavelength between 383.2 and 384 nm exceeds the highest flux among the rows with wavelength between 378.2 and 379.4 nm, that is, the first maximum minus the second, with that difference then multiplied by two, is -35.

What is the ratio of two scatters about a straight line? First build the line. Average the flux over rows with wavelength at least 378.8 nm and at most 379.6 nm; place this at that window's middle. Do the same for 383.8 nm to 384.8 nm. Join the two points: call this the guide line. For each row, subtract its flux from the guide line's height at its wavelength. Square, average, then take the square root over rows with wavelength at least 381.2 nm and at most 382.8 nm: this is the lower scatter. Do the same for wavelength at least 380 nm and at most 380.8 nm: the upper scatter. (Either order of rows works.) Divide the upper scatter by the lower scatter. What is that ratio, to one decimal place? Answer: 1.0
